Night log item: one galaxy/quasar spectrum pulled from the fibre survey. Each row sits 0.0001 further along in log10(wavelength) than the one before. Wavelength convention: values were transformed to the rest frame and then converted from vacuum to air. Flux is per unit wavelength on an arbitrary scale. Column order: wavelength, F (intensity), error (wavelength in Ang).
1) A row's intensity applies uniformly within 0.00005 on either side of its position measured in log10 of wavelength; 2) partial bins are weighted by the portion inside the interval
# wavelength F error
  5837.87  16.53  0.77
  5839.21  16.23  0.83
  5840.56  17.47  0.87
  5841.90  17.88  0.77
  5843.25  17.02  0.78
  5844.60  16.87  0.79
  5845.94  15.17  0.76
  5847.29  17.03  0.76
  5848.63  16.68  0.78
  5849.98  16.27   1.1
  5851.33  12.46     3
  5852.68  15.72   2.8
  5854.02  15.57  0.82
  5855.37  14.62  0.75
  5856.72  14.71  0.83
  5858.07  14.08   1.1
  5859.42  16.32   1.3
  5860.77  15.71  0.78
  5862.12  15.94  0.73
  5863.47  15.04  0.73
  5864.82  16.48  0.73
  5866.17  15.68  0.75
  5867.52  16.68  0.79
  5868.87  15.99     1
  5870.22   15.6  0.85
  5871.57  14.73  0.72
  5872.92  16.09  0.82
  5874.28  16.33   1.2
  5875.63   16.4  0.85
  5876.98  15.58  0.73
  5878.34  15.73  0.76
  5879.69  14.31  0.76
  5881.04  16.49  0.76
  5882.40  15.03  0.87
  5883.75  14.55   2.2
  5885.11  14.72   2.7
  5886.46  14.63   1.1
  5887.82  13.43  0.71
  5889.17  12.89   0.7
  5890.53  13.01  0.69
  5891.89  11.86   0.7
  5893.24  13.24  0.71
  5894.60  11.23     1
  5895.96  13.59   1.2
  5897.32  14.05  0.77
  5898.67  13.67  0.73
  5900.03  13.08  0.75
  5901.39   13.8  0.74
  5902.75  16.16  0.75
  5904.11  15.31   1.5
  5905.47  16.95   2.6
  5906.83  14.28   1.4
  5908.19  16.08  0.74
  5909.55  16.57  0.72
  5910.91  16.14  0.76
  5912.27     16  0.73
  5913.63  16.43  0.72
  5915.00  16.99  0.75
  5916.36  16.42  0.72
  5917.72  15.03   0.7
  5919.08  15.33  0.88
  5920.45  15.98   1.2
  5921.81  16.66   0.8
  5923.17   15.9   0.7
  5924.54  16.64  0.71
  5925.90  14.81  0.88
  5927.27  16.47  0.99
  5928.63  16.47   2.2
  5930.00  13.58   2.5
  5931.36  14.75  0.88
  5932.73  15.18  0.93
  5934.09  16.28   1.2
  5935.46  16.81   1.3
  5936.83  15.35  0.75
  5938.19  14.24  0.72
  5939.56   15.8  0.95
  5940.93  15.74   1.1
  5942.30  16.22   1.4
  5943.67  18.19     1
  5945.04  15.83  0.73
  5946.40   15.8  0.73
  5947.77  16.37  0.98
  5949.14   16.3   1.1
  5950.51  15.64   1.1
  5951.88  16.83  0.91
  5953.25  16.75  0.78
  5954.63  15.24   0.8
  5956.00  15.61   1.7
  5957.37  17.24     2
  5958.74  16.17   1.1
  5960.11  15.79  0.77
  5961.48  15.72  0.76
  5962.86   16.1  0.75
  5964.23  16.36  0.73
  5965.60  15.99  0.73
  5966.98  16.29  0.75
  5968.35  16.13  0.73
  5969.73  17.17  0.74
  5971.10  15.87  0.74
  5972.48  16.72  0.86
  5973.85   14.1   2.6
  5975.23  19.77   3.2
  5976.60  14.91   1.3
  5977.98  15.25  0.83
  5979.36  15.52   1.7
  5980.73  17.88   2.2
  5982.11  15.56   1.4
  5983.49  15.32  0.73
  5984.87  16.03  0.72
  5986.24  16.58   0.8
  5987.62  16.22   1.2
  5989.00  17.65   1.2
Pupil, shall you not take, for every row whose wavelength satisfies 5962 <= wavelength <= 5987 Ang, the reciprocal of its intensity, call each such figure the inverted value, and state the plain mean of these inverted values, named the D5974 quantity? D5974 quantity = 0.0621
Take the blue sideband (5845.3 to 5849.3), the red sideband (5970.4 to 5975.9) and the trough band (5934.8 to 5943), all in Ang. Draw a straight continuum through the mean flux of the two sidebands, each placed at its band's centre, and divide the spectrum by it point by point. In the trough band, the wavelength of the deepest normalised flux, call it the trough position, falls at 5938.19 Ang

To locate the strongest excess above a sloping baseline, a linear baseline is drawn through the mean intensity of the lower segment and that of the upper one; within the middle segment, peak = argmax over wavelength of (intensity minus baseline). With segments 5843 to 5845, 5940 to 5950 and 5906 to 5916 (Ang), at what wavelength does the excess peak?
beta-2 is 5915.00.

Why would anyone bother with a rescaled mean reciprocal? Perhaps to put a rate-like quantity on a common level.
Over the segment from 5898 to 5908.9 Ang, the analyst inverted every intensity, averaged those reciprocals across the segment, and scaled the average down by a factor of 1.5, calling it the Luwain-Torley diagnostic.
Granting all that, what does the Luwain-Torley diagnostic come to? 0.0450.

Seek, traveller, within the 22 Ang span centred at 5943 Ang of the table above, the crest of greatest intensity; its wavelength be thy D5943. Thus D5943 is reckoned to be 5943.67 Ang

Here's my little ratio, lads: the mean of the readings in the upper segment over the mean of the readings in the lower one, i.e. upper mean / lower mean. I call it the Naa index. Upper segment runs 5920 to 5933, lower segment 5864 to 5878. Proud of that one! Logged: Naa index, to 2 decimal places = 0.98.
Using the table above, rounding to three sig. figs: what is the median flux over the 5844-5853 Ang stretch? 16.3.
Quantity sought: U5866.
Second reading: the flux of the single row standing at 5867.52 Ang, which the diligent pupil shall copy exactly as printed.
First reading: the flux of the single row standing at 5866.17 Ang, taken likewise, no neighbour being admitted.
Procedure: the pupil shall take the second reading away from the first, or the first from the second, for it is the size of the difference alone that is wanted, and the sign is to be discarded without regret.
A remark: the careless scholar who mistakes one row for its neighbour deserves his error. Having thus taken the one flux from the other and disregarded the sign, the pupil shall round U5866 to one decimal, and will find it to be 1.0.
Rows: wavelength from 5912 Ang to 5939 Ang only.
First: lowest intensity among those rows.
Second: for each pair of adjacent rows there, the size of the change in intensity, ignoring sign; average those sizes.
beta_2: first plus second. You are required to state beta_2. 14.5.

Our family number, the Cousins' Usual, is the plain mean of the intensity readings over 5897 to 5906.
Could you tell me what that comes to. 14.7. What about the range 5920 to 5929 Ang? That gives 16.1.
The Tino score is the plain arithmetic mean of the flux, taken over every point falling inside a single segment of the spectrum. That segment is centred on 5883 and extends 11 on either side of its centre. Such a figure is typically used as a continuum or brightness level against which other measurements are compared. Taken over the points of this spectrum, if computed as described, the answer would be 14.6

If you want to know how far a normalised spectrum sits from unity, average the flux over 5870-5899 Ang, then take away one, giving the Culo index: 13.4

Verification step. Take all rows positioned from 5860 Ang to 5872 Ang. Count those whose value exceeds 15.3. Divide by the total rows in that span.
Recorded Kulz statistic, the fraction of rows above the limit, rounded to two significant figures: 0.78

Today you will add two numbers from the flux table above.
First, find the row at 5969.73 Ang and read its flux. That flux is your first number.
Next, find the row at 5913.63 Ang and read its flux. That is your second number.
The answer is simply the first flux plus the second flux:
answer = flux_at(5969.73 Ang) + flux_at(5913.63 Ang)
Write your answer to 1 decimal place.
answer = 33.6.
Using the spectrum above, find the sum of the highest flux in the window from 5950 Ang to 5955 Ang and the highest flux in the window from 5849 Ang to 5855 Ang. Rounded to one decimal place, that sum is 33.1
